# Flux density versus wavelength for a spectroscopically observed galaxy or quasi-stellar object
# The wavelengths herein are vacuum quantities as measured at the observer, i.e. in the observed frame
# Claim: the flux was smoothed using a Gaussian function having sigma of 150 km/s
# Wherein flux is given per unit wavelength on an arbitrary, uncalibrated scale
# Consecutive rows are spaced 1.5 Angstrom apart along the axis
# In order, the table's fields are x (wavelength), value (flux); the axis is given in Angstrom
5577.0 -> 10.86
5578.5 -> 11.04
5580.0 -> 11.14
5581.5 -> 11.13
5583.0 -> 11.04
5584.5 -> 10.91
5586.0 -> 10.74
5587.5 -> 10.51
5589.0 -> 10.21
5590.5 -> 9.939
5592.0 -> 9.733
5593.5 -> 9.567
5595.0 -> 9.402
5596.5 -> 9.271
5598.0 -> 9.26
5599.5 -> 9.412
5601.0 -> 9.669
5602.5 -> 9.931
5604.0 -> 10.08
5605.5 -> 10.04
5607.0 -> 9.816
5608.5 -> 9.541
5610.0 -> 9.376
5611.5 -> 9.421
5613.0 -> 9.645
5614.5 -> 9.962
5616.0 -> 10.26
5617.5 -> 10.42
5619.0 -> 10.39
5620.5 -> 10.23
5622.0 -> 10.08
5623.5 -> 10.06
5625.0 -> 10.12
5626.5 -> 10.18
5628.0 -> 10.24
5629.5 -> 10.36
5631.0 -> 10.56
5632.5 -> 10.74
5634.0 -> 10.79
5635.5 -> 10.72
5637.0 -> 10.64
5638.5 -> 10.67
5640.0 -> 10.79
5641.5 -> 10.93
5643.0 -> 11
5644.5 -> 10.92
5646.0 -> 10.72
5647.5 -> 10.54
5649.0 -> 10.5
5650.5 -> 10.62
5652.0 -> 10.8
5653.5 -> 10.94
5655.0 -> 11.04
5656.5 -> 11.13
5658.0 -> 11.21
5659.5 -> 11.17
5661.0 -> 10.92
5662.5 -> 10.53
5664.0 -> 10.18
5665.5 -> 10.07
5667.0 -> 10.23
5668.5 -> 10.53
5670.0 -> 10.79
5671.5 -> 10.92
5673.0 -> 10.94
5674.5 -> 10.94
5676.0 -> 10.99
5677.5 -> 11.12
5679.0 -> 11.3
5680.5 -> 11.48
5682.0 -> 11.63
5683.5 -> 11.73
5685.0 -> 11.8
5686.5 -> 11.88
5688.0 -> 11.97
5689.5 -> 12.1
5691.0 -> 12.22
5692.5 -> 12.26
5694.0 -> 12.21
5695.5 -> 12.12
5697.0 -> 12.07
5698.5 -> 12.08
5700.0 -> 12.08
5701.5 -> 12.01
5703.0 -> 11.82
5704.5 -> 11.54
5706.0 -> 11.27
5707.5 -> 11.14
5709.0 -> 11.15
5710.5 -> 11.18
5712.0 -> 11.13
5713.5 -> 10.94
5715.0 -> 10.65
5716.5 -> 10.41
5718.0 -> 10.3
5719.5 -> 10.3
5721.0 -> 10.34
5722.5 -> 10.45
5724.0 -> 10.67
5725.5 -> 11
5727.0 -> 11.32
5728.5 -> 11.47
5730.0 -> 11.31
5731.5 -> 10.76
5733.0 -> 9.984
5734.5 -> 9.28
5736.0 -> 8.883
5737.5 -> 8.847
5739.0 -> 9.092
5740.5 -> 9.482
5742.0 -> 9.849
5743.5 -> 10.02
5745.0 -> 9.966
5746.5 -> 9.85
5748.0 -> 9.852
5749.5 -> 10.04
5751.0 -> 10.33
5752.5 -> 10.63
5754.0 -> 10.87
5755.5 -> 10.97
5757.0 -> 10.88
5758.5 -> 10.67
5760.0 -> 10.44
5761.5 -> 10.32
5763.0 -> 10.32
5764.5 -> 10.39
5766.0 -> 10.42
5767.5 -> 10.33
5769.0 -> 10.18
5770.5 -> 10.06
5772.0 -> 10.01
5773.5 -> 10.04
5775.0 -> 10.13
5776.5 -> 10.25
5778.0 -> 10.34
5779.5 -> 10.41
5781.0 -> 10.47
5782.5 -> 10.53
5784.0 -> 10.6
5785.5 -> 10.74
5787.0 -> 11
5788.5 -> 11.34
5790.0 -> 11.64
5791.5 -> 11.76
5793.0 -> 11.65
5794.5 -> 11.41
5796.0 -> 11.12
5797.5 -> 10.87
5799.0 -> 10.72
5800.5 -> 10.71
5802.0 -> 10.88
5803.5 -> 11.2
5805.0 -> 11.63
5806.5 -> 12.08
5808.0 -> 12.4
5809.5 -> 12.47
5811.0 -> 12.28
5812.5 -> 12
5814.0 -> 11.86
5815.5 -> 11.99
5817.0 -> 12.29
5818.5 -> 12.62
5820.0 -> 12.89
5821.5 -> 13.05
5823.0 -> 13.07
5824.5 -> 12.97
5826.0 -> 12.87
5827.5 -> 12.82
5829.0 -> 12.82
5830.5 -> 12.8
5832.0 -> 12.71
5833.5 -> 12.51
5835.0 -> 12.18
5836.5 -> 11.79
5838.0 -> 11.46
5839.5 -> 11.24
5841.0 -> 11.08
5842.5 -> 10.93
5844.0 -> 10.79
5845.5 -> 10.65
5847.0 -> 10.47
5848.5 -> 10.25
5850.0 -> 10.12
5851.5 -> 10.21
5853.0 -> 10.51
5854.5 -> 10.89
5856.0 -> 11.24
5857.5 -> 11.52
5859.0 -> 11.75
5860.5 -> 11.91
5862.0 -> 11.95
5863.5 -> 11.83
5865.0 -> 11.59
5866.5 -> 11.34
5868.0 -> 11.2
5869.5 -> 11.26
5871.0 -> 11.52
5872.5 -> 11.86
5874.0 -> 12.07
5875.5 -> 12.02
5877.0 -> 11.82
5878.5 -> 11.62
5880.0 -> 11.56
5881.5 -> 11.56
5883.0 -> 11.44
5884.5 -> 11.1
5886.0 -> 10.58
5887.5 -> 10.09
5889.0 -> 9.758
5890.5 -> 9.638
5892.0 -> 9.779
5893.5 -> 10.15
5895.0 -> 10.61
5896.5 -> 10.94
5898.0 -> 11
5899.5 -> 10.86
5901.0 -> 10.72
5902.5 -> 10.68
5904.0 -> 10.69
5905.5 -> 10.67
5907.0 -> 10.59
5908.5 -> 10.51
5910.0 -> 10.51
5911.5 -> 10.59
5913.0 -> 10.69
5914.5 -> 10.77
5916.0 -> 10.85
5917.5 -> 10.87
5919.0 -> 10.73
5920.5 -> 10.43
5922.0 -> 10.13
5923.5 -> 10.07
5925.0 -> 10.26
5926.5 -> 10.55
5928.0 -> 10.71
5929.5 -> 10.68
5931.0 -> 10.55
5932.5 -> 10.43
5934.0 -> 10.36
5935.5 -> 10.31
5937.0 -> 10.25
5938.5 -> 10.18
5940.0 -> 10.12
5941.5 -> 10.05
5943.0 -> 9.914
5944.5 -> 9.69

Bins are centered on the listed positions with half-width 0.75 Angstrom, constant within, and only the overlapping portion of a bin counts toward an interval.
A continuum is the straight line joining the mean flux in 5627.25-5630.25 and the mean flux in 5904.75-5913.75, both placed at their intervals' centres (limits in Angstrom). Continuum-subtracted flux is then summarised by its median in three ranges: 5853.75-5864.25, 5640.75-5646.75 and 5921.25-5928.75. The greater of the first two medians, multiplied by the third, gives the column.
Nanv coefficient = -0.4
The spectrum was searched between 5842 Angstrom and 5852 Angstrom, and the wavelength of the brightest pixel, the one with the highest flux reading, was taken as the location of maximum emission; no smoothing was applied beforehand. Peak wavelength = 5842.5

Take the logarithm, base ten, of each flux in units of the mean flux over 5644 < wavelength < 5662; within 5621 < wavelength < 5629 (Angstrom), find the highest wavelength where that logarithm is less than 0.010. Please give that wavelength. 5628.0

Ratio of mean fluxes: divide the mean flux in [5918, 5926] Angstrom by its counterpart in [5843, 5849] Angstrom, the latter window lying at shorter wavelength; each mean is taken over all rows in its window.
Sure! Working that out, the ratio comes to 0.98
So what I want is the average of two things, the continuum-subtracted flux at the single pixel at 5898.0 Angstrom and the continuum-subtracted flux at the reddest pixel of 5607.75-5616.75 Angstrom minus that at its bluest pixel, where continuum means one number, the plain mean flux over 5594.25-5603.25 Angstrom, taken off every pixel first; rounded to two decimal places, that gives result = 1.11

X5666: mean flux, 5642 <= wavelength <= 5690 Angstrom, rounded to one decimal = 11.0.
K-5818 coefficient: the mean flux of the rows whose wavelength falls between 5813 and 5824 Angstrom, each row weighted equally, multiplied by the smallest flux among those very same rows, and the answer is 149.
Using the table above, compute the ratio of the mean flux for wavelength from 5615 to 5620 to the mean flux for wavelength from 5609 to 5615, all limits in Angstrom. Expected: 1.08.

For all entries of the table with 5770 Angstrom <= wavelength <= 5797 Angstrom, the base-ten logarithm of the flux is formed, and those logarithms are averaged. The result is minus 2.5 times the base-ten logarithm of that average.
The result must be -0.033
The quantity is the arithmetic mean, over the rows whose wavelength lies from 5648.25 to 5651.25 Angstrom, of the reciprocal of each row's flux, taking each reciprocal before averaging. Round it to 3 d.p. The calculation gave 0.095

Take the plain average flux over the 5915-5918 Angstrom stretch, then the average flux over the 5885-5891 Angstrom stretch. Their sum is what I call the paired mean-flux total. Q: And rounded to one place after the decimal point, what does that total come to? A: 20.9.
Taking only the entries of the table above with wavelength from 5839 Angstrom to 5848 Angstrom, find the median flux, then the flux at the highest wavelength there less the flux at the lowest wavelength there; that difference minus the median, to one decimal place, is -11.6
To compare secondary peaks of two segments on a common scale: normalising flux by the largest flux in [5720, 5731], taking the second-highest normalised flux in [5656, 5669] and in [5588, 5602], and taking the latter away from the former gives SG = 0.11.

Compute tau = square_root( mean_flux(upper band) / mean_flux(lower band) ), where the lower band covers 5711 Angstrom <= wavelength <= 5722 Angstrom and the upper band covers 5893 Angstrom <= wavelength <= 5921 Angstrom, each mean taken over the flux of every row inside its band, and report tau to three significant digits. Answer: 1.00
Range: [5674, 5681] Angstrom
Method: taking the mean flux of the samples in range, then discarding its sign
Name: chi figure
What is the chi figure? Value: 11.2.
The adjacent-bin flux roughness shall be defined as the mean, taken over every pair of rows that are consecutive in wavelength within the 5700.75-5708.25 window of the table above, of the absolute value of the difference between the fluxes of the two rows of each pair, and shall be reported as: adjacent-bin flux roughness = 0.22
